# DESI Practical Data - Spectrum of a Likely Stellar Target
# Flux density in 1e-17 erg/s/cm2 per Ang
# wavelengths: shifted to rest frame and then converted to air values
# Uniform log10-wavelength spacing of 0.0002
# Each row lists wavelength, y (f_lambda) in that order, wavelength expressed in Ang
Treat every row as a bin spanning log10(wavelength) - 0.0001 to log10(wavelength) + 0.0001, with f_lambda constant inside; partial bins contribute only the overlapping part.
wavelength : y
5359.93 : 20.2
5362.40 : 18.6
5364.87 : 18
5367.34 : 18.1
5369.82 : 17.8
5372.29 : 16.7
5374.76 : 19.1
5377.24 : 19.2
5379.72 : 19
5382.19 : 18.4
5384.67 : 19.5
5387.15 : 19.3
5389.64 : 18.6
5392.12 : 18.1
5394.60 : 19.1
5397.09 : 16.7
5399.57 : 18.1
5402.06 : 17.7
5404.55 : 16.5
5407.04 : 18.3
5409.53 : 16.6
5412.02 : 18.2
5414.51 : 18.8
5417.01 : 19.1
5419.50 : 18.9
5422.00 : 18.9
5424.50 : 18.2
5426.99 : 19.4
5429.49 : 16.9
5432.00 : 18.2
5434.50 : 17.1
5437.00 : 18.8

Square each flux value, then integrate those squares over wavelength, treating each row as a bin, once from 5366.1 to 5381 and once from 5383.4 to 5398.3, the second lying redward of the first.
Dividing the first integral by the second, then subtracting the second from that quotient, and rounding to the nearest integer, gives -5138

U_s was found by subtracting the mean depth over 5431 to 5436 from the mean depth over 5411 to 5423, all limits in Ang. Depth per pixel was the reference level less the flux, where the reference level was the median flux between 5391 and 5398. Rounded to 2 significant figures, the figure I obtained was -1.1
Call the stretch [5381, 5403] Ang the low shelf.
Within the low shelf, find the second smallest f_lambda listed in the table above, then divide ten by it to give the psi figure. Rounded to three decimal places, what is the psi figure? 0.565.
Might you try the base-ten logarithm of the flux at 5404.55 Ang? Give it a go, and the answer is 1.22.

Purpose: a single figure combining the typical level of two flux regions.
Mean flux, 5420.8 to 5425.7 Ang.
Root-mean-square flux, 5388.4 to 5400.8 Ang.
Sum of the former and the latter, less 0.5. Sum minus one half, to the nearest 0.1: 36.2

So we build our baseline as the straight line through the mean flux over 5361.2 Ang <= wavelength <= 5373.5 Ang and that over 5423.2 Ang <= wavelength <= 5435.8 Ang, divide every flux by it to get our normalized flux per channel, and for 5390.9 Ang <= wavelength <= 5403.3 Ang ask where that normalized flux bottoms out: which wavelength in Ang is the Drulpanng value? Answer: 5397.09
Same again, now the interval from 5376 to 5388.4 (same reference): 5382.19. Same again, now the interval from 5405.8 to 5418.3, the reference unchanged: 5409.53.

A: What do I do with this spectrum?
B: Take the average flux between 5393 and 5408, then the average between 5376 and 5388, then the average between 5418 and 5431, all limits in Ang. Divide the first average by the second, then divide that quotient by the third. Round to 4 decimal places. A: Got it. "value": 0.0503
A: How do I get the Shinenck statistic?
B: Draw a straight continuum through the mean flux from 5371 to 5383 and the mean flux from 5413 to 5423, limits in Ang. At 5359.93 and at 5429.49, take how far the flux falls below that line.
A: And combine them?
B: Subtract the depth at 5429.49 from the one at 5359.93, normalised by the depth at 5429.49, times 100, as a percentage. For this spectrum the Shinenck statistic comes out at -189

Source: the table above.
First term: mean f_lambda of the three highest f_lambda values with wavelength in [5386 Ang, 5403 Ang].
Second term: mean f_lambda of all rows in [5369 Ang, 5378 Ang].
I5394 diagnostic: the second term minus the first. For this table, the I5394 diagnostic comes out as -0.8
